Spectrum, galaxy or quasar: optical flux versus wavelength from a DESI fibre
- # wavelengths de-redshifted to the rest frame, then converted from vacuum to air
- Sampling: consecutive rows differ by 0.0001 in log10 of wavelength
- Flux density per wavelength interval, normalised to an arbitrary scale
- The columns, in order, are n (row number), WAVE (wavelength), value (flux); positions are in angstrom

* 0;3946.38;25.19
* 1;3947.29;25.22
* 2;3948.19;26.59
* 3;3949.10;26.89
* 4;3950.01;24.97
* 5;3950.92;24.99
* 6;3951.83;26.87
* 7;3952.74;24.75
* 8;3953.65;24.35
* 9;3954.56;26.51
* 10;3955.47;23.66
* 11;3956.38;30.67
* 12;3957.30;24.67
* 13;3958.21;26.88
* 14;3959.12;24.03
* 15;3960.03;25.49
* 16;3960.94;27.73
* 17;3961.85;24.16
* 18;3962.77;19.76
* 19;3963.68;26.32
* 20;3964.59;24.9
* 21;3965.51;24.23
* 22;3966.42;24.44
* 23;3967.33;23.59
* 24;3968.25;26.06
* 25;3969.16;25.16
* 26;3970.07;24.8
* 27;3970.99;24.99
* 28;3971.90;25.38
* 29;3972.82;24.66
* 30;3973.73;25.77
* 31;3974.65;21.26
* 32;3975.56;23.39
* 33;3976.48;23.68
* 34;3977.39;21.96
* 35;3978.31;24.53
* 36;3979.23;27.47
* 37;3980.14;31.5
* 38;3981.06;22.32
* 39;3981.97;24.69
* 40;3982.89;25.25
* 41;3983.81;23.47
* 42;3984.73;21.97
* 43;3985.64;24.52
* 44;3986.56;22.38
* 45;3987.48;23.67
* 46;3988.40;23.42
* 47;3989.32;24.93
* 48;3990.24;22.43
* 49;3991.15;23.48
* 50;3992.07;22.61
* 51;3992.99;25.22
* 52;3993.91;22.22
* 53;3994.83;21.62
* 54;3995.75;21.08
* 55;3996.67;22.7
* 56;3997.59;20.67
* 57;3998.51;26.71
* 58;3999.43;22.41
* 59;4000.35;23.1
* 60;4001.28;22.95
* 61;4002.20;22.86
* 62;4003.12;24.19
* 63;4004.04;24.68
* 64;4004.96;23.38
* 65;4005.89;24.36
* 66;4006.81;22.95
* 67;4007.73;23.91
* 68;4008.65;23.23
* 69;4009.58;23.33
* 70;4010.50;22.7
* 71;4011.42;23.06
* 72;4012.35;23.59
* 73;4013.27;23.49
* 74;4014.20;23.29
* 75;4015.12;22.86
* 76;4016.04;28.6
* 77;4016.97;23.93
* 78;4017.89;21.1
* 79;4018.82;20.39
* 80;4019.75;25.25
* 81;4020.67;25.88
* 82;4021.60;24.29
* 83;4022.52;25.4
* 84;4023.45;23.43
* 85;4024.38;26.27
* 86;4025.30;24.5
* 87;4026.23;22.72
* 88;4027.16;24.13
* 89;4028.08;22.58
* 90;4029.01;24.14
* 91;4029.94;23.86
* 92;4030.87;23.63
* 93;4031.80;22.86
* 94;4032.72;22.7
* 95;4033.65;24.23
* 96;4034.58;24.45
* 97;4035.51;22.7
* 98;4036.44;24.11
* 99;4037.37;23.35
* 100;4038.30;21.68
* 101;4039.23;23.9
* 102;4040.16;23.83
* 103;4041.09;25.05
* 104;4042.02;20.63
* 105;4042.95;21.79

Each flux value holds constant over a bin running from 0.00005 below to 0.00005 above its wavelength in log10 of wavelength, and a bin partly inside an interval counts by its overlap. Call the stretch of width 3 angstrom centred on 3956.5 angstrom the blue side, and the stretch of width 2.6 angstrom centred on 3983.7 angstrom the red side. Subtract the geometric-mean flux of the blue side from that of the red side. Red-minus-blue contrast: -2.6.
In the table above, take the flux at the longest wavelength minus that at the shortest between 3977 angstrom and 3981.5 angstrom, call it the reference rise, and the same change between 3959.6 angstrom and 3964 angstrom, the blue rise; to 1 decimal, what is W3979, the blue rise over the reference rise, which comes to 2.3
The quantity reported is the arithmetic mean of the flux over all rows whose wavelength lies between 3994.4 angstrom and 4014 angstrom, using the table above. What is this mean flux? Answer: 23.19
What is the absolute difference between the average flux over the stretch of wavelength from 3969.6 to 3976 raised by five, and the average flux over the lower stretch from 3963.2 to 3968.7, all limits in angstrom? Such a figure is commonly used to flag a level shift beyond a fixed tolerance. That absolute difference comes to 4.4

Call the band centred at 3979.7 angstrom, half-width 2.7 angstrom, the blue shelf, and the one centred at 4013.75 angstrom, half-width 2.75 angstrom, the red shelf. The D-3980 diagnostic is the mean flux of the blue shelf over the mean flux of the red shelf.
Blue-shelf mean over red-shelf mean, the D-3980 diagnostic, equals 1.05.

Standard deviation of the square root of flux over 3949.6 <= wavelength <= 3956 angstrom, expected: 0.11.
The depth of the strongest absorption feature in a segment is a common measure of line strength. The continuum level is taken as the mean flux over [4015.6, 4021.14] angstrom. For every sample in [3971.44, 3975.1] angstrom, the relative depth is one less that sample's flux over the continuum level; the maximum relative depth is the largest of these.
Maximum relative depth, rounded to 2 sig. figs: 0.12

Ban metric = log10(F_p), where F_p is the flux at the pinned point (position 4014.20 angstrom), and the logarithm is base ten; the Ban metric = 1.367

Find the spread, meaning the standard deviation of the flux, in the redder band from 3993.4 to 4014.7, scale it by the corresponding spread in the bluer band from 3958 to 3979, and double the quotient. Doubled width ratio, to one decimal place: 1.4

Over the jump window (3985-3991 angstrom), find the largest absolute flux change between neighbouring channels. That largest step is 2.5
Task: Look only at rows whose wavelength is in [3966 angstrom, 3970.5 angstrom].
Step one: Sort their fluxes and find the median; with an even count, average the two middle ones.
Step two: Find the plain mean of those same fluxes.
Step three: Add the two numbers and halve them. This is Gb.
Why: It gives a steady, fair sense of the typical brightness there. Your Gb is 24.8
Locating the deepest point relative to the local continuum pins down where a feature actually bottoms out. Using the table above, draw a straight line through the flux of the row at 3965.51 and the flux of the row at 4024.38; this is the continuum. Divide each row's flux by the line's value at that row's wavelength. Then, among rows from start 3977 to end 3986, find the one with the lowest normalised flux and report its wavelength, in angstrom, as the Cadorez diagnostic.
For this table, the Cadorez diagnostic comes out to 3984.73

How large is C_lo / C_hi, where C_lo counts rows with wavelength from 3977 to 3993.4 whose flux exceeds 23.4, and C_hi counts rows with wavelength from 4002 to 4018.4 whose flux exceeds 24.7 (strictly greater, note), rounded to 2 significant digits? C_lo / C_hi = 12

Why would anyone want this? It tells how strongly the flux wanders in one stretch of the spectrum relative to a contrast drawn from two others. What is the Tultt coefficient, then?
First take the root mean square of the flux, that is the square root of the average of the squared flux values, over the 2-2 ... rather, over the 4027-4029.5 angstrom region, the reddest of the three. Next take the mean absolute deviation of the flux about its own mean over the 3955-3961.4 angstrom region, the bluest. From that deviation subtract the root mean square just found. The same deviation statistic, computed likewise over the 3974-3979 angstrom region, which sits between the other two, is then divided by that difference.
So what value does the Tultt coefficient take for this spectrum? -0.050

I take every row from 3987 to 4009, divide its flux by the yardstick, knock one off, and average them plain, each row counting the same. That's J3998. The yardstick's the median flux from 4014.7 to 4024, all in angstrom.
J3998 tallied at -0.03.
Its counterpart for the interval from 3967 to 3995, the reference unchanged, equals 0.00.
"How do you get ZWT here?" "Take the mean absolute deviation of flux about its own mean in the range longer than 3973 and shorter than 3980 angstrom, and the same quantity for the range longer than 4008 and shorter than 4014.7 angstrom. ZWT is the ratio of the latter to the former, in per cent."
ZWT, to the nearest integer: 13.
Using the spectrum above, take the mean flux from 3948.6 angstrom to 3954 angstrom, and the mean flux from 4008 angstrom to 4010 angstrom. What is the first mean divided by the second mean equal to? 1.09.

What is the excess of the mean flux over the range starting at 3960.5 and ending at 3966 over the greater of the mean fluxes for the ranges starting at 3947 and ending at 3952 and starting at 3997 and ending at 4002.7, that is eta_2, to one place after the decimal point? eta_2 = -1.4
